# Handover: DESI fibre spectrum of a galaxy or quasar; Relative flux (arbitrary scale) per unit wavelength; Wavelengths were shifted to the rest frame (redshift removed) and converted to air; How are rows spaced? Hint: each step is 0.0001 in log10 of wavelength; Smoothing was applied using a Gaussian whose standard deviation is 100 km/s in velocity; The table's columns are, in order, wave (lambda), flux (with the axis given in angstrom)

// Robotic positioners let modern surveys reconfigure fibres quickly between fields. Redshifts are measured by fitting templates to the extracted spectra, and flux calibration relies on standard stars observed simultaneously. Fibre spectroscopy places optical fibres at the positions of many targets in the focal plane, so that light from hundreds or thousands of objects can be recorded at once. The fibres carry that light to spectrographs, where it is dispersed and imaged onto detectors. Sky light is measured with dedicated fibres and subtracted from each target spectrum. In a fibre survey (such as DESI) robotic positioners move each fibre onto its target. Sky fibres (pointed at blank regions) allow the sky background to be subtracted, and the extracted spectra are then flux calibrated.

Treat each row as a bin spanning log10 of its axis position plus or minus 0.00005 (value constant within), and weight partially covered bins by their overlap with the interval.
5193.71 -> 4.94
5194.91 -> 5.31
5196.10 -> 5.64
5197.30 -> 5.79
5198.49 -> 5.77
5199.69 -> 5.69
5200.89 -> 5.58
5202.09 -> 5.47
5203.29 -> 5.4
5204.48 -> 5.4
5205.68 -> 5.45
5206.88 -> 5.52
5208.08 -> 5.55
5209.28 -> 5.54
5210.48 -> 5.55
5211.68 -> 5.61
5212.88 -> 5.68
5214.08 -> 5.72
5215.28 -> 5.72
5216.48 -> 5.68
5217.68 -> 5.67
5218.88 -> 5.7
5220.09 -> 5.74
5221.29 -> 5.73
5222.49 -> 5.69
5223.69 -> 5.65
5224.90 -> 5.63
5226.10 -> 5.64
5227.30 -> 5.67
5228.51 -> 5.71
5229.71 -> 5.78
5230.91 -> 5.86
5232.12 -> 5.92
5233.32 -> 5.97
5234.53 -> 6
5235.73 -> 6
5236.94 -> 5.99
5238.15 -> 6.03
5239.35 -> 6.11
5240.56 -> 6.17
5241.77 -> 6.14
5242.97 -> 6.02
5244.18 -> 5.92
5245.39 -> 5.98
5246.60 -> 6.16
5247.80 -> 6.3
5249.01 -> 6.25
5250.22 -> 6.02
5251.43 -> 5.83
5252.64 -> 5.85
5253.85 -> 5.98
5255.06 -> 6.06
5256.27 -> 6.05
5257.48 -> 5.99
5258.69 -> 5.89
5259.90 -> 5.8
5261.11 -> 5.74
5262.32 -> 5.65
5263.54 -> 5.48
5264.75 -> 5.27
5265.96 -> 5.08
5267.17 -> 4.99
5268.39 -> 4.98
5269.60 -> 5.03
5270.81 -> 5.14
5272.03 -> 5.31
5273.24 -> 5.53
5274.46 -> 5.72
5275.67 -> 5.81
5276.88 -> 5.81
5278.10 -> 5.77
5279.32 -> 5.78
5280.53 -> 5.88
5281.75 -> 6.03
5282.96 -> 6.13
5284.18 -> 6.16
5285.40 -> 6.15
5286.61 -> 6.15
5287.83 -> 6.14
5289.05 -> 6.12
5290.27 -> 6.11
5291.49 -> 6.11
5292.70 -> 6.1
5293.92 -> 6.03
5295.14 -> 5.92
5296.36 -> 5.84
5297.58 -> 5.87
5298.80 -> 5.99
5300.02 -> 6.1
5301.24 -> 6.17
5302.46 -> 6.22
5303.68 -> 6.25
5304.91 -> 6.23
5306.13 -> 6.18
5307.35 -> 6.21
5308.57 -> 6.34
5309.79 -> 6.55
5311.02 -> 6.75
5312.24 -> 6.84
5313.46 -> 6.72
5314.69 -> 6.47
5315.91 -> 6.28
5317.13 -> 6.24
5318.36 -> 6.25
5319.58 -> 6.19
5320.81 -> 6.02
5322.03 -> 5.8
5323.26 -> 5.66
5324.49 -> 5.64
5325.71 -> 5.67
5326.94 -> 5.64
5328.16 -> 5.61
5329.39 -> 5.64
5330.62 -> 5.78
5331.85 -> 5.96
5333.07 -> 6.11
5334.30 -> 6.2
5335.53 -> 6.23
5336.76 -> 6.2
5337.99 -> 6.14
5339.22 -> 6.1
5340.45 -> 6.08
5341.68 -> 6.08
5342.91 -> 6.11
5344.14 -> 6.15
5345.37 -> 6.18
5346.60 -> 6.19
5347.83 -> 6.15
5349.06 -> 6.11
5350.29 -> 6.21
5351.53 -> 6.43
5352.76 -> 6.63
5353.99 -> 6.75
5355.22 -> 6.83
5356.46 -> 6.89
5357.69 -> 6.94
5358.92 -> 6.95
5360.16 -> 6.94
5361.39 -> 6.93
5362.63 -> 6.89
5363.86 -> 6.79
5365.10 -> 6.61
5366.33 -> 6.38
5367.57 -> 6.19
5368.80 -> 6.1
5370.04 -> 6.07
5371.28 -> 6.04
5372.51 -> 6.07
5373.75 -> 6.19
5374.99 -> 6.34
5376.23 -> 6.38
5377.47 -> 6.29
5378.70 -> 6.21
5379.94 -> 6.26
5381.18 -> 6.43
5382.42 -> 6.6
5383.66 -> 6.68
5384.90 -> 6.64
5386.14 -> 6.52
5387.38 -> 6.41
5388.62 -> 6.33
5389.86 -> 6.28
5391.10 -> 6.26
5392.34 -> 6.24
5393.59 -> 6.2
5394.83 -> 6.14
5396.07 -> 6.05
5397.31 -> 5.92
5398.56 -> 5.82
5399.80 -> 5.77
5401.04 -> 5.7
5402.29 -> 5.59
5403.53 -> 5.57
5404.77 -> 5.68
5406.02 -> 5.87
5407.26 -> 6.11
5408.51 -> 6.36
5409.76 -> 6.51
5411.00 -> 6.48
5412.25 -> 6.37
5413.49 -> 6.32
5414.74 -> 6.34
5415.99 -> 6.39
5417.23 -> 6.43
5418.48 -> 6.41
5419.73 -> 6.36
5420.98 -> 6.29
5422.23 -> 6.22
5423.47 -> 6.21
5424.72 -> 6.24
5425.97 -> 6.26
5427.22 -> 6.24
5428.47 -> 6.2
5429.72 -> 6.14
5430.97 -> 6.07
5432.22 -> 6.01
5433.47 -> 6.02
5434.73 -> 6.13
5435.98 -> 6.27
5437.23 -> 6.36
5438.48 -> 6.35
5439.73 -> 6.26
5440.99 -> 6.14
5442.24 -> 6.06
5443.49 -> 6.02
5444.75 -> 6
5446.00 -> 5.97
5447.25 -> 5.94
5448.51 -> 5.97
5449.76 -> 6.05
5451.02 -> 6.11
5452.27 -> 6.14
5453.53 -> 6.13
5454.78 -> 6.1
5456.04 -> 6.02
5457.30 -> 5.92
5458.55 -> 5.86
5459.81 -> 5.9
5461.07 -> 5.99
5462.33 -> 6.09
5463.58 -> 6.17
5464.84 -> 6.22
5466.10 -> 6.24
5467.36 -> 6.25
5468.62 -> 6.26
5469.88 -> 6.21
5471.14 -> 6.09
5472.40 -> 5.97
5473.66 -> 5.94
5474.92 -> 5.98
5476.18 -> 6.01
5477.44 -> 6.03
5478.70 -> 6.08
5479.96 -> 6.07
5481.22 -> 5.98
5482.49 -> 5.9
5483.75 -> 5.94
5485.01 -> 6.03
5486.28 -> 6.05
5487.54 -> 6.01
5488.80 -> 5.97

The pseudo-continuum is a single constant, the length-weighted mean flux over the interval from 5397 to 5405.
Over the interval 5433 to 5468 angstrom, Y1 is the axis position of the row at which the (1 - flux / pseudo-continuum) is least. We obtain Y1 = 5437.23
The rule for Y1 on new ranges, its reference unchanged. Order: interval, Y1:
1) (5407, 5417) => 5409.76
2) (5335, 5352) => 5351.53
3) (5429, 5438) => 5437.23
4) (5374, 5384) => 5383.66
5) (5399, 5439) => 5409.76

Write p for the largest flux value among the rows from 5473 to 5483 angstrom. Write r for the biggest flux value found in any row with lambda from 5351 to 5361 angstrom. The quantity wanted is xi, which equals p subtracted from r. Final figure 0.9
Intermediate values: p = 6.08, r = 6.95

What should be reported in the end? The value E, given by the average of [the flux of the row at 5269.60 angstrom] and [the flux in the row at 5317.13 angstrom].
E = 5.6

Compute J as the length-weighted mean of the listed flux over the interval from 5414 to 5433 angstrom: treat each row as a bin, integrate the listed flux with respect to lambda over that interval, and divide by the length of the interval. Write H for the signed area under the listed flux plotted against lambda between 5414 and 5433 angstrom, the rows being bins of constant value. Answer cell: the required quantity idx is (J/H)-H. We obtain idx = -119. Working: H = 119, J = 6.25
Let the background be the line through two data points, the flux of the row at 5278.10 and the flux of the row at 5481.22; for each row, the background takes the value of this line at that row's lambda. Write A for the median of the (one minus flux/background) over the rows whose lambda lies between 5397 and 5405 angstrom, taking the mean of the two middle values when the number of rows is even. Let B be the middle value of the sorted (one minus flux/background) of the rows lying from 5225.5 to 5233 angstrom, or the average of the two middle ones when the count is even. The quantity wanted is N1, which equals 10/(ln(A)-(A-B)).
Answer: -2.9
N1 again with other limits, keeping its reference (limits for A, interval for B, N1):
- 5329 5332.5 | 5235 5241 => -2.0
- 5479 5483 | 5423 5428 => 0.0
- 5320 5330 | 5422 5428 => -2.8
